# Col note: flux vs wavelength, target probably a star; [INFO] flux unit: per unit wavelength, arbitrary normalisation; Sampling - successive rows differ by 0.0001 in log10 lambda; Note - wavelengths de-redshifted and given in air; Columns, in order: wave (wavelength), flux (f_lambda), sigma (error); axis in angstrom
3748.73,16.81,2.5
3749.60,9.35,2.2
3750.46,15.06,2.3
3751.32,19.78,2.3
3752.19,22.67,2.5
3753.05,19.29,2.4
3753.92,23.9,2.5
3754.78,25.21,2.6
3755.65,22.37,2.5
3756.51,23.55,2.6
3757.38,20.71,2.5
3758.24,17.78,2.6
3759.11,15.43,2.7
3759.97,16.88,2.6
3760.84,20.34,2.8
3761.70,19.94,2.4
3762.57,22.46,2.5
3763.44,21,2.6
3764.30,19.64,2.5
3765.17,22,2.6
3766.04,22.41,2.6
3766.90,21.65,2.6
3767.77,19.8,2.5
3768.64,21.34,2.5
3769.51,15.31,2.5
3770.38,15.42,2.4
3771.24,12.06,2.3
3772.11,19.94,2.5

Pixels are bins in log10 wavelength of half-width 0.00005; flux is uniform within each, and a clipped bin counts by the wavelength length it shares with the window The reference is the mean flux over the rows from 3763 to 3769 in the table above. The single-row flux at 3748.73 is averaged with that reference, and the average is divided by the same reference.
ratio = 0.90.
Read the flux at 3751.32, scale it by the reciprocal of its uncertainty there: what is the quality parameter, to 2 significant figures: 8.6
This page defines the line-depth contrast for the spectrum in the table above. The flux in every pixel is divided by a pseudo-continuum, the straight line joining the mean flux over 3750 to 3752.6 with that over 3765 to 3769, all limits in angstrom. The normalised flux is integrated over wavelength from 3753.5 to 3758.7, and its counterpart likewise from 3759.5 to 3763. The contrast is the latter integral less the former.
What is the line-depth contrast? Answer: -2.5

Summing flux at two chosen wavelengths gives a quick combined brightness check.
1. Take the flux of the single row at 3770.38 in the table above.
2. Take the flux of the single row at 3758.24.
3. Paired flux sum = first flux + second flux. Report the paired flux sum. 33.2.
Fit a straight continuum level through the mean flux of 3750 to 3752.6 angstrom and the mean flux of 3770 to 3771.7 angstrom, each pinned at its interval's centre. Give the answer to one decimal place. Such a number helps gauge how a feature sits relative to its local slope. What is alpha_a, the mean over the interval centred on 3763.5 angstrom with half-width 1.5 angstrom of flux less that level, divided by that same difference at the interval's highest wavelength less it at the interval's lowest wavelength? -2.2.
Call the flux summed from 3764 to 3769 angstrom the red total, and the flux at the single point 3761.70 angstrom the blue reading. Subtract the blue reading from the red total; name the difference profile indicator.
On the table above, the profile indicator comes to 107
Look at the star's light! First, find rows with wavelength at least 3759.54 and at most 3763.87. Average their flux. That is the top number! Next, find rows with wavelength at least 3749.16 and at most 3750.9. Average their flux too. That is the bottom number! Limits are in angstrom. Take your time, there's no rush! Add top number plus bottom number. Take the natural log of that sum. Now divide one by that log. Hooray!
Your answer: 0.288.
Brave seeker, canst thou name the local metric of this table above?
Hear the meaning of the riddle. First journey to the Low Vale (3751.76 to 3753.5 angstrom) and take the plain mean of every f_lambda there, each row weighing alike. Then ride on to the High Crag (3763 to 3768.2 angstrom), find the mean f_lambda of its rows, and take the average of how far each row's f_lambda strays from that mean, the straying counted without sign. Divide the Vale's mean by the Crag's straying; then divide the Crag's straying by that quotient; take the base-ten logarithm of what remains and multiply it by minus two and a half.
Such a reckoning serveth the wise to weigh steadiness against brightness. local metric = 3.4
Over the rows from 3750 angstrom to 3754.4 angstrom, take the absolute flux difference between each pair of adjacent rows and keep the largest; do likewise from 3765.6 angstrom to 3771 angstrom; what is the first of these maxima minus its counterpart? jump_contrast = -1.3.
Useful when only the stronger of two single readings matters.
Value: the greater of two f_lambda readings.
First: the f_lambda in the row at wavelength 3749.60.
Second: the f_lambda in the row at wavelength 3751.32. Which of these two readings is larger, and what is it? 19.8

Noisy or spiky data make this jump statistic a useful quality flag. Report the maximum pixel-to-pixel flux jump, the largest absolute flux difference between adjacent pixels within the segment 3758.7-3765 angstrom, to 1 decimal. 3.5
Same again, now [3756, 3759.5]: 2.9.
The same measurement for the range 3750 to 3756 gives 4.7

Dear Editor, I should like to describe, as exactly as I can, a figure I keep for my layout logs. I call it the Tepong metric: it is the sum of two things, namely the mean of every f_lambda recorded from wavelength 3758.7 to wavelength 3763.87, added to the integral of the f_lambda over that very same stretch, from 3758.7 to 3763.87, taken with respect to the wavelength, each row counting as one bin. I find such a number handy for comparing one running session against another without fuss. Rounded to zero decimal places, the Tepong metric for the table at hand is 120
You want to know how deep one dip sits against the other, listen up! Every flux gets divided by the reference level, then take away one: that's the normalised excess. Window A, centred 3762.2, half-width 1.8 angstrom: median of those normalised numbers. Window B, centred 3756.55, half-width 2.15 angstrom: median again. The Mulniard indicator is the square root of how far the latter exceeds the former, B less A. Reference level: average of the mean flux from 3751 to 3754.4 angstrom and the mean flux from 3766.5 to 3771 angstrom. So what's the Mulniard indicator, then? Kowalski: 0.29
